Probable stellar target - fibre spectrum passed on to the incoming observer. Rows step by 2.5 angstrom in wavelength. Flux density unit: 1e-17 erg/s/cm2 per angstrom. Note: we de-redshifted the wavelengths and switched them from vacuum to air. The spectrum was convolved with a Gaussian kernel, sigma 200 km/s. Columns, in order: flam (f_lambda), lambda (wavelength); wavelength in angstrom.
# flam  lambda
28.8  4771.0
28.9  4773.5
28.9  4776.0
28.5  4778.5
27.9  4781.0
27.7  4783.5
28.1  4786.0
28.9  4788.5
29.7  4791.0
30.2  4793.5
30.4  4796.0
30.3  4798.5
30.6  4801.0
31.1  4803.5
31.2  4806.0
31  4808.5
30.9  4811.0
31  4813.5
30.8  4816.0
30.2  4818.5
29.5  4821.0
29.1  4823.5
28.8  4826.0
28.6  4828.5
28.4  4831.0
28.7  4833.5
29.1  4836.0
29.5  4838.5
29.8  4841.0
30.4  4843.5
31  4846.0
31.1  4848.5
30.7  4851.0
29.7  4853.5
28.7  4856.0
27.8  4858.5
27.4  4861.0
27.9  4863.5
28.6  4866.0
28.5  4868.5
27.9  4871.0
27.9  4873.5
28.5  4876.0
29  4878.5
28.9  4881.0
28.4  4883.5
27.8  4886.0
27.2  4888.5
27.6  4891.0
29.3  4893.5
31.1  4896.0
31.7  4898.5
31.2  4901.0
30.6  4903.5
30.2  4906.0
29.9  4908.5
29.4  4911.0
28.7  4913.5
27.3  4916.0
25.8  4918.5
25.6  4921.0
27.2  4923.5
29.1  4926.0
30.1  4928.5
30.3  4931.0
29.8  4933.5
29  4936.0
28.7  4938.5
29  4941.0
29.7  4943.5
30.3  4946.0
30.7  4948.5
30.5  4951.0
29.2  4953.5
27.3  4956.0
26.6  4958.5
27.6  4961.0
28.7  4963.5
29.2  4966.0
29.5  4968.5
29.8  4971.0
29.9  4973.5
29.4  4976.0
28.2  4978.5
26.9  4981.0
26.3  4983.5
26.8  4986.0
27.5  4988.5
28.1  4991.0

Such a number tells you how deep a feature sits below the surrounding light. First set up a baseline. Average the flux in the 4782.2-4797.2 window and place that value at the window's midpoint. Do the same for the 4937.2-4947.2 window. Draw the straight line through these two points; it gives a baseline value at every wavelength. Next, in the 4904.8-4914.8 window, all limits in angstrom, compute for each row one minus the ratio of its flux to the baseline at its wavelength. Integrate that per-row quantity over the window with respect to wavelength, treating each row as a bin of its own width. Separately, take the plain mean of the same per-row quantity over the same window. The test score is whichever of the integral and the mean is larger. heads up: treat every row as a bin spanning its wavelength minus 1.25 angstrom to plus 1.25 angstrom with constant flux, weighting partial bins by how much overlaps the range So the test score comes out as -0.01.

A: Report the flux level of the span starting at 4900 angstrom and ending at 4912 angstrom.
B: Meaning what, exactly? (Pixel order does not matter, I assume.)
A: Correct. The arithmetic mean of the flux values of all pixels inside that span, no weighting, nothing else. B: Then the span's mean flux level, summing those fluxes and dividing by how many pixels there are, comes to 30.3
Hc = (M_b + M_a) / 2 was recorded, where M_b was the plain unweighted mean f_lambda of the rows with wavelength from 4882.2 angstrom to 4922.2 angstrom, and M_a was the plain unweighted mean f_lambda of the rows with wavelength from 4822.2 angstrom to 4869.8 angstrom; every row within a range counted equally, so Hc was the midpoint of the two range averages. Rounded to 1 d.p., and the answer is 29.0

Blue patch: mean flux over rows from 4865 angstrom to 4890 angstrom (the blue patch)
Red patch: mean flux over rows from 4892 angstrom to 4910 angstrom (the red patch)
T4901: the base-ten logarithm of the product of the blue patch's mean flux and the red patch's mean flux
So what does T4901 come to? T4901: 2.94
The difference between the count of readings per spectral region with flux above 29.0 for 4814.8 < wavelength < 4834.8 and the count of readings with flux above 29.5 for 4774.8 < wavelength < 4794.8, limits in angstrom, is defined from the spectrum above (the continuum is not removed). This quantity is 2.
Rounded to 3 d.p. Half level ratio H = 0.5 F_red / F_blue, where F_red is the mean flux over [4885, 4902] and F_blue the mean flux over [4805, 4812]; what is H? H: 0.474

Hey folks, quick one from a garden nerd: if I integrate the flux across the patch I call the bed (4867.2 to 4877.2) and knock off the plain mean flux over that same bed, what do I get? 254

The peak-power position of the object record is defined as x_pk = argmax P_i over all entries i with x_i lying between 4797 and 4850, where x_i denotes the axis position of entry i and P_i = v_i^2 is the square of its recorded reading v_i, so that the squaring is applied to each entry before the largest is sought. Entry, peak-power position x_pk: 4806.0 angstrom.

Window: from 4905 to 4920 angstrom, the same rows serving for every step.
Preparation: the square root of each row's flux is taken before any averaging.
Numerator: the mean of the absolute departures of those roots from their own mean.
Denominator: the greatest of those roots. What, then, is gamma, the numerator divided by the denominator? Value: 0.023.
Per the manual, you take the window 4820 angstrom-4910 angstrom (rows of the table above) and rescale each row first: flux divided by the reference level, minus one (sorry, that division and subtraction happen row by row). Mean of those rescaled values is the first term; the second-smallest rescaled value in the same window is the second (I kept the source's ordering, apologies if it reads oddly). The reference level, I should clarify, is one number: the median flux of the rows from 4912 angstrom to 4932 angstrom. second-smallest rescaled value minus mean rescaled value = -0.064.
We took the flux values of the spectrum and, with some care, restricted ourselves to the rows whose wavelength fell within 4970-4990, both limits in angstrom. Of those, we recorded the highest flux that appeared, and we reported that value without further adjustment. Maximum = 29.9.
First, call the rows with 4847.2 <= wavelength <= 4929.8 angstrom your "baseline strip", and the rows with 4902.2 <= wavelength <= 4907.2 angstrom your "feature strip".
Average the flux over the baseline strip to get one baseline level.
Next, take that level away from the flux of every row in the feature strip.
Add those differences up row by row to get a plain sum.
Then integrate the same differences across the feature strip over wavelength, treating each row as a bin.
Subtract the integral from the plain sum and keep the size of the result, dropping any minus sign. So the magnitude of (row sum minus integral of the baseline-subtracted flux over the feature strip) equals 4.8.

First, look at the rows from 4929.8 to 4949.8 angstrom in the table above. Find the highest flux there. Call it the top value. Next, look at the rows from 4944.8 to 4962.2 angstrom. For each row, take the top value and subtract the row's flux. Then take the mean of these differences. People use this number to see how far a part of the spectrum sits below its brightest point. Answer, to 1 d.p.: 1.8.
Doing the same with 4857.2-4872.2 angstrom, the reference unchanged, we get 2.7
